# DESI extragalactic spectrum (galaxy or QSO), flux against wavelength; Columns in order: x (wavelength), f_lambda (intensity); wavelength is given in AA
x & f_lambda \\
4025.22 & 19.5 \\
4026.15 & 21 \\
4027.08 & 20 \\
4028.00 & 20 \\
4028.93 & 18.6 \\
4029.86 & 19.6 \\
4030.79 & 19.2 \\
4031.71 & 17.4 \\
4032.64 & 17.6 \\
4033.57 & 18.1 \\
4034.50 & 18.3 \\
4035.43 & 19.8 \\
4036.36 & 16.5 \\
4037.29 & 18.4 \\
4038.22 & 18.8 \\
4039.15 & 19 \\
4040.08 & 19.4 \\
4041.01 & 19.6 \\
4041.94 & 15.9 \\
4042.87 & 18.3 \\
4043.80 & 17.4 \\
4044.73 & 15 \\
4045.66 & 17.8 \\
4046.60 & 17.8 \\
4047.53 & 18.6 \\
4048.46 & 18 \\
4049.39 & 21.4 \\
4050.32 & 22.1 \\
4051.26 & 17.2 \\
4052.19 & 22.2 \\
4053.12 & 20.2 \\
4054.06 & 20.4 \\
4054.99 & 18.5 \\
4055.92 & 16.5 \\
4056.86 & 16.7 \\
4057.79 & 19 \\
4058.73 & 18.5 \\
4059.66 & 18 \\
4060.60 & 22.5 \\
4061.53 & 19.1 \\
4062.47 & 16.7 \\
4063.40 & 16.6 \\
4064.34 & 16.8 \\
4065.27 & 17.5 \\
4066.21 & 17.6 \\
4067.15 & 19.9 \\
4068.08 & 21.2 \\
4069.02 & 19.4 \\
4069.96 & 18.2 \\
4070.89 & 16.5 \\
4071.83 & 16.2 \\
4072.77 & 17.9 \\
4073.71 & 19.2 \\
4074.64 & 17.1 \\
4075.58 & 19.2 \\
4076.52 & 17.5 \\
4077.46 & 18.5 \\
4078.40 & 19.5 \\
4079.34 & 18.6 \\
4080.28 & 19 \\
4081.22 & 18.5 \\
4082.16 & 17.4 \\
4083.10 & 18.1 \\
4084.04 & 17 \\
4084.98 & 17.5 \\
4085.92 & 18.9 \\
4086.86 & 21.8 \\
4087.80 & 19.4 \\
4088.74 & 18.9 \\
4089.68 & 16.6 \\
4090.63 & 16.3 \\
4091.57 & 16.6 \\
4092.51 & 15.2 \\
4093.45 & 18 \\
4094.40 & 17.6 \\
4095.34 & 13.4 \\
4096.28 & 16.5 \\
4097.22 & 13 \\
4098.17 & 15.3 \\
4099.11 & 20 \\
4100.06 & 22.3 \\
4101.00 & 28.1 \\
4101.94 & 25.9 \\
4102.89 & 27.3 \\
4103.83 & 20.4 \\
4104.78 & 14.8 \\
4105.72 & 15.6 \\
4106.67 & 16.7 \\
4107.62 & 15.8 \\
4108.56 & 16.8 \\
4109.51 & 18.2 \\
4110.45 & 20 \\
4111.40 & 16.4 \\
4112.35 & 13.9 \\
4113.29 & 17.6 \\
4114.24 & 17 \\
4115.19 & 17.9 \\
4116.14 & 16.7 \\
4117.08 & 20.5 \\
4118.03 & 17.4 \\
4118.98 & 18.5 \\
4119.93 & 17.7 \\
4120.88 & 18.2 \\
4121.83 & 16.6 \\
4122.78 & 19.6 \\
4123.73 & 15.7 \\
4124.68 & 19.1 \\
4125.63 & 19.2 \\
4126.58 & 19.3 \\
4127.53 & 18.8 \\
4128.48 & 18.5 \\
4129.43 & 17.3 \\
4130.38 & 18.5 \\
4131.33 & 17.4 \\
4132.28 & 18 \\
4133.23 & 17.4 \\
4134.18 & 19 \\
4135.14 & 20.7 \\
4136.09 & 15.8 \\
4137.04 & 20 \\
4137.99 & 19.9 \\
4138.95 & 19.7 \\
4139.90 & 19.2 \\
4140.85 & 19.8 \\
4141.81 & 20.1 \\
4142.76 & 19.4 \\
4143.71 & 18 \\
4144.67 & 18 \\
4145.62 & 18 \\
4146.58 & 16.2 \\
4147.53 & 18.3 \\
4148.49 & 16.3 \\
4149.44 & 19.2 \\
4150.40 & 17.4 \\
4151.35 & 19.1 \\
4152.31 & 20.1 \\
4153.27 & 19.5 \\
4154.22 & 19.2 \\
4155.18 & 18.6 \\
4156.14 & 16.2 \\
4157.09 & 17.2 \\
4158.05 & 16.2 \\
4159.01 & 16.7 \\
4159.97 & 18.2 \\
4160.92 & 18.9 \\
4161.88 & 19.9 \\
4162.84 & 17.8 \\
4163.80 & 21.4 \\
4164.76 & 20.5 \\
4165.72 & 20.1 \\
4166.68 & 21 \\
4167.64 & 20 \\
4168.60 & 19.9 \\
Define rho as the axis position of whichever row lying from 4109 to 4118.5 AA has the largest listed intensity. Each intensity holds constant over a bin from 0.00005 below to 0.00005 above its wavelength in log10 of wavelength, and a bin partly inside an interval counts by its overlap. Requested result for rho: 4117.08 AA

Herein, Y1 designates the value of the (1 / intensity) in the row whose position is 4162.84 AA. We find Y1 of 0.056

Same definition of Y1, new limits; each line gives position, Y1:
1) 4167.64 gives 0.050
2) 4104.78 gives 0.068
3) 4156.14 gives 0.062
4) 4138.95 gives 0.051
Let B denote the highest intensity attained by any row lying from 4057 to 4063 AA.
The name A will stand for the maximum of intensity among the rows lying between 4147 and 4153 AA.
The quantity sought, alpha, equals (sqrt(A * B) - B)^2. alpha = 1.5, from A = 20.1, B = 22.5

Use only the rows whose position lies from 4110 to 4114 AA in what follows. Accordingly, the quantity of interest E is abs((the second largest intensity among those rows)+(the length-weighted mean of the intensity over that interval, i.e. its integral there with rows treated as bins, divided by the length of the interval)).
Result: 34.5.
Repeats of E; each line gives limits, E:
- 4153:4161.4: 37.0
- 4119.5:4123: 36.1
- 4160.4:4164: 39.3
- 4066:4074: 38.4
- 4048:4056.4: 41.7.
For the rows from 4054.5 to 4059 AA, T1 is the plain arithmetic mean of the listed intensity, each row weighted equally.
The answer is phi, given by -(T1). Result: -17.8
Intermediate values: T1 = 17.8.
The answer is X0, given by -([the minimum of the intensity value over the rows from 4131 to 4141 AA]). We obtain -15.8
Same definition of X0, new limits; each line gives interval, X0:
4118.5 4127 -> -15.7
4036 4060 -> -15.0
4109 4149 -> -13.9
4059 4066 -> -16.6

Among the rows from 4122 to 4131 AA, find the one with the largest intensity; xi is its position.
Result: 4122.78 AA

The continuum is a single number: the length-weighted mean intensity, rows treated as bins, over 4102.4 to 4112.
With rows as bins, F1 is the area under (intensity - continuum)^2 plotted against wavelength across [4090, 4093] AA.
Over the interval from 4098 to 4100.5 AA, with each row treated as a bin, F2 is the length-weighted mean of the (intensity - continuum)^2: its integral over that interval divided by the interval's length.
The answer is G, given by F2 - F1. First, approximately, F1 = 14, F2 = 9.7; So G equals -4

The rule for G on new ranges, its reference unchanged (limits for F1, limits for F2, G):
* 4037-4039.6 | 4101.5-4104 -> 54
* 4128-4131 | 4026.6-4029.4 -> 1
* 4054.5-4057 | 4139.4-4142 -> -2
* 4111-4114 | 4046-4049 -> -20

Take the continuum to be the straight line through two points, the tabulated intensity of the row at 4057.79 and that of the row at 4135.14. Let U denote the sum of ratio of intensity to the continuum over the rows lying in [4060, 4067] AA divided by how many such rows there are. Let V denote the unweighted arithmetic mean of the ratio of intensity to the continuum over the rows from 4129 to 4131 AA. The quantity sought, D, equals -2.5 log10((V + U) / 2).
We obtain 0.104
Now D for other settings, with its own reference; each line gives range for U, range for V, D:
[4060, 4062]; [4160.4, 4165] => -0.008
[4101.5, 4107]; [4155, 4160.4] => 0.105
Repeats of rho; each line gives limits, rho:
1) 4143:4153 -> 4152.31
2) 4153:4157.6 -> 4153.27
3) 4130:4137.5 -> 4135.14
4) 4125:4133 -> 4126.58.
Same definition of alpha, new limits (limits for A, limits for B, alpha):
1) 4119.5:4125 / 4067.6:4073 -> 0.7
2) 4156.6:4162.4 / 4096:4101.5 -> 19.8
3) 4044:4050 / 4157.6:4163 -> 0.5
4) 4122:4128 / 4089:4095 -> 0.6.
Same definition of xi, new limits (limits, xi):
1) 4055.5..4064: 4060.60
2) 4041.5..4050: 4049.39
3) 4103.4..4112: 4103.83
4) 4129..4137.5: 4135.14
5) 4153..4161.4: 4153.27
